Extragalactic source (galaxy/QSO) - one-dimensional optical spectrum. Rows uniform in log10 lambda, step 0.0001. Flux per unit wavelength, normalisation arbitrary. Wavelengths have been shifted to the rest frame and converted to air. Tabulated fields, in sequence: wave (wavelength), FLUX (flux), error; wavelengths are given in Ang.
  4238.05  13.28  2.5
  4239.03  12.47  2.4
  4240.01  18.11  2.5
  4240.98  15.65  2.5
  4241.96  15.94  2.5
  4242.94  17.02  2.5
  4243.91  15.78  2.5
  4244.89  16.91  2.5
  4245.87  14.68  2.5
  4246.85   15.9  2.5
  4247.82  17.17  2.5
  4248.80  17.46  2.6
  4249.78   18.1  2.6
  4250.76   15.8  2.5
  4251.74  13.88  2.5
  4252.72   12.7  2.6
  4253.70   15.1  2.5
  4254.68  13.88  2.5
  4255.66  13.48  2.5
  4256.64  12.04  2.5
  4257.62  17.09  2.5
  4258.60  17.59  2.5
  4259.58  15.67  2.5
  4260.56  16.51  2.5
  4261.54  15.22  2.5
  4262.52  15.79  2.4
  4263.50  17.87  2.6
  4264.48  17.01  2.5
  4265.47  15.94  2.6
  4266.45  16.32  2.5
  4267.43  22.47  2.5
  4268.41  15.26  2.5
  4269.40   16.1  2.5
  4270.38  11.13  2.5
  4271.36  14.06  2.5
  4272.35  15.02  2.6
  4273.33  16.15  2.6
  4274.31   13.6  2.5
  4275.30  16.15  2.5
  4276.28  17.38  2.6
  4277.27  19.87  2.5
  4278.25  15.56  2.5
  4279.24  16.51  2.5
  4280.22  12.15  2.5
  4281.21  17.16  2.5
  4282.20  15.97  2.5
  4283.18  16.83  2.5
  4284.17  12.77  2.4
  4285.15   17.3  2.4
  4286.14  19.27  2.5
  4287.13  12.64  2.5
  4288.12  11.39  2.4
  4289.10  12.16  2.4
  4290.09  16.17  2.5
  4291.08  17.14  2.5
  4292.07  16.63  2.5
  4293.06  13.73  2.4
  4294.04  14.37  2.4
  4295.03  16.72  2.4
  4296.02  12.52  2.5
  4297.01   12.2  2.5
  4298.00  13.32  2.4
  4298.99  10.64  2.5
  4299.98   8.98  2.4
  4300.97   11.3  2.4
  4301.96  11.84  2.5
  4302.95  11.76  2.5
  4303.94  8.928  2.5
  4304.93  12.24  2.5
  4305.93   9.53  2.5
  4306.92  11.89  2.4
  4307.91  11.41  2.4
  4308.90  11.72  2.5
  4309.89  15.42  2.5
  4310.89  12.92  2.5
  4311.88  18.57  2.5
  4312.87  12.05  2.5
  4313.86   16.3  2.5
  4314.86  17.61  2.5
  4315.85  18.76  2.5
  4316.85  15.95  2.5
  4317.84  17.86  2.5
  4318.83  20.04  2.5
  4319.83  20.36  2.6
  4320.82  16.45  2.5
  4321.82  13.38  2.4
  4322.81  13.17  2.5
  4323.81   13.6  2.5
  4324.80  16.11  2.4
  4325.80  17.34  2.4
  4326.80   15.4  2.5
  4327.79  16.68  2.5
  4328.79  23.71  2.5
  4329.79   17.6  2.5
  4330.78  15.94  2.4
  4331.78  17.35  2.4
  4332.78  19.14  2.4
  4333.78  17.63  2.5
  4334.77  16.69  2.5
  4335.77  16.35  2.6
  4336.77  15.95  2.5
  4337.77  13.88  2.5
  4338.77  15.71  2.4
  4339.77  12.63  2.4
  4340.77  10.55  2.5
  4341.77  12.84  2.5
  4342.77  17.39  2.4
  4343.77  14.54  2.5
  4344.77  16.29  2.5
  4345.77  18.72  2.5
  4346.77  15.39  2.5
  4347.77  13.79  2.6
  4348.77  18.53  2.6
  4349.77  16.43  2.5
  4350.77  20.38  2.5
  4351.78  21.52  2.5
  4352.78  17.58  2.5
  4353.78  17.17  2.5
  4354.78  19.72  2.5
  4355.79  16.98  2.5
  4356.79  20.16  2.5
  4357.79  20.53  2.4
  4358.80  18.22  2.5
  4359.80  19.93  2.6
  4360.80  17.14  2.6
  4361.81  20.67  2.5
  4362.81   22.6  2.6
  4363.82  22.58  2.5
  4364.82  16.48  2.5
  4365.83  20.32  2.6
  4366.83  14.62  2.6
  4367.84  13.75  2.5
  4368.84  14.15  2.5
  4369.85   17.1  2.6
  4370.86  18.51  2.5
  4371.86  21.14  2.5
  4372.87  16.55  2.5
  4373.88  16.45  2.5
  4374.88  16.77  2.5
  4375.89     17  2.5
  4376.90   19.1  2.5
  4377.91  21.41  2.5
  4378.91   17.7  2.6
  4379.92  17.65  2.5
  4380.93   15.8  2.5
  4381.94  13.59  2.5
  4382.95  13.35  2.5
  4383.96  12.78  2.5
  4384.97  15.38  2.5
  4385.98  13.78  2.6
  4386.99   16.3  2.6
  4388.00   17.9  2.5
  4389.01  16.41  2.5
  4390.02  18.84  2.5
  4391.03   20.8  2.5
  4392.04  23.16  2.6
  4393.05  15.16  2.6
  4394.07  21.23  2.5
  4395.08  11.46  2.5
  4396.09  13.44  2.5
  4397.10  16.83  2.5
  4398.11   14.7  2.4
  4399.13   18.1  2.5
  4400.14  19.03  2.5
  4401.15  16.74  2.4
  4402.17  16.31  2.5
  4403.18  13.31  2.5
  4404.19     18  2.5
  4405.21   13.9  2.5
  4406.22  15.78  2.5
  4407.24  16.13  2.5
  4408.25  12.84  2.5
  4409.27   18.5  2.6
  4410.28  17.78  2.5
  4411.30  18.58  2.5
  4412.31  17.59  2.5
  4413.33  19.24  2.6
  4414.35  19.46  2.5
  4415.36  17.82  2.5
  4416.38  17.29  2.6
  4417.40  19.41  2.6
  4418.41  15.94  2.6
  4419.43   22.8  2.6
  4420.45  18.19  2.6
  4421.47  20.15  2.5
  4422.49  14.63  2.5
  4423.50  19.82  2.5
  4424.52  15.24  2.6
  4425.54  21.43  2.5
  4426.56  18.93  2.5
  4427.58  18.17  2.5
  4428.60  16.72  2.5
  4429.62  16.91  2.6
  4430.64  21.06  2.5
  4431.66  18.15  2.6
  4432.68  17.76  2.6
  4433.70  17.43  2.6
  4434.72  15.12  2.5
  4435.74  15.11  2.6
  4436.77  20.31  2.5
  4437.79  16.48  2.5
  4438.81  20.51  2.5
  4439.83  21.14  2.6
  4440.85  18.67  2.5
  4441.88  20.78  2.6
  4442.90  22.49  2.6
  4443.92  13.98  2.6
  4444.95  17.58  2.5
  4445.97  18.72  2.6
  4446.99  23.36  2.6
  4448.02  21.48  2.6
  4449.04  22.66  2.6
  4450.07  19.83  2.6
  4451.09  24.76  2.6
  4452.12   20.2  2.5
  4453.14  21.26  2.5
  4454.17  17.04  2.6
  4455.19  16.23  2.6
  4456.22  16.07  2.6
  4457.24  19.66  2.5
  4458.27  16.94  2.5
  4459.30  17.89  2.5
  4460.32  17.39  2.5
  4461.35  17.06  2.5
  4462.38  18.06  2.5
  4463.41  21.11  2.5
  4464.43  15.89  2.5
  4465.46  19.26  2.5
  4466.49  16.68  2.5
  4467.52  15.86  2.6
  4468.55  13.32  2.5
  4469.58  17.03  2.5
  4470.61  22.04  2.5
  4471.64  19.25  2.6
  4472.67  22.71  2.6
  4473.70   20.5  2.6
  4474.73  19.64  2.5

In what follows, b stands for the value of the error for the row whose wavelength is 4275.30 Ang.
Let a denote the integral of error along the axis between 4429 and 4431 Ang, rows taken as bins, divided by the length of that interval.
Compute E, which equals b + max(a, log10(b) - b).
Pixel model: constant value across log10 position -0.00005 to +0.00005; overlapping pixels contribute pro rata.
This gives 5.05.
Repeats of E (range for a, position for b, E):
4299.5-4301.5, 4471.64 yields 5.00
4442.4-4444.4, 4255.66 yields 5.10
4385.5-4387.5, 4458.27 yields 5.10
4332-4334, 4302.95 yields 4.93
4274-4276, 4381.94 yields 5.01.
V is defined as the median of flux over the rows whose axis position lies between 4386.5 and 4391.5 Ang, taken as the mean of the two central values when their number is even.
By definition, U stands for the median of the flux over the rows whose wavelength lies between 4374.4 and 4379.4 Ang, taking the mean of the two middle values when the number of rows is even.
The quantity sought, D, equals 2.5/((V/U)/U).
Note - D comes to 44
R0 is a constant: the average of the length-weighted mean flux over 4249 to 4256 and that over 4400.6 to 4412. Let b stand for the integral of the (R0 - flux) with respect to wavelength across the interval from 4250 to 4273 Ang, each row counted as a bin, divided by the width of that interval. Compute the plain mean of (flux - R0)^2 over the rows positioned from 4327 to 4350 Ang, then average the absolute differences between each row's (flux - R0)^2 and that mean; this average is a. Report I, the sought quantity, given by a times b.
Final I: 0.09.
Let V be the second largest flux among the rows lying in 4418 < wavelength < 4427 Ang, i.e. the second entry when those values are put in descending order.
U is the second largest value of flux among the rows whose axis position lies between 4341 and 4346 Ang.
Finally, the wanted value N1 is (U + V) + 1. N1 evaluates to 39.8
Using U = 17.39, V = 21.43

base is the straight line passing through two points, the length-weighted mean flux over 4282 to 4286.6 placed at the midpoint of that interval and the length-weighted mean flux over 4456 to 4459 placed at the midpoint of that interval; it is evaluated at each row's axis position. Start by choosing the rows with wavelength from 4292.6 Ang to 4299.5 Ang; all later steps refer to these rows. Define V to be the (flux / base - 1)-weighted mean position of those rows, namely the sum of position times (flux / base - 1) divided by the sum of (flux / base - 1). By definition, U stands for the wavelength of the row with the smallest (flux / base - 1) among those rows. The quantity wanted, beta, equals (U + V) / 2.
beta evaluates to 4297.9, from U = 4298.99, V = 4296.7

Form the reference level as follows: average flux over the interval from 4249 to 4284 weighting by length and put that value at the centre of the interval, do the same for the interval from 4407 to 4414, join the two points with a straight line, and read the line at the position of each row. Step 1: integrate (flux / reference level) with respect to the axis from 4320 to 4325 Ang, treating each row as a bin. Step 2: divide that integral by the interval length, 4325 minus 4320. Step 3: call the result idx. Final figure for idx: 0.91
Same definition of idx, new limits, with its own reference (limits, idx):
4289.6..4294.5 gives 0.98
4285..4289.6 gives 0.90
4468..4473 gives 1.04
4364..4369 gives 0.98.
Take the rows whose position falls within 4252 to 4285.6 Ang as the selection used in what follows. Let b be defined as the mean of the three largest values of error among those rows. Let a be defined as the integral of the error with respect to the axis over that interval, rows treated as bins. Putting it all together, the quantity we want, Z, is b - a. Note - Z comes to -82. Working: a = 84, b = 2.60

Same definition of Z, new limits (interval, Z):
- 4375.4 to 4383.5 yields -18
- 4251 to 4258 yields -15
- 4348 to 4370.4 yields -54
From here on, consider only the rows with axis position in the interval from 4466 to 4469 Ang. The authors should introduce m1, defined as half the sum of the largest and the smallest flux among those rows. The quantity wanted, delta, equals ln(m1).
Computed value 2.71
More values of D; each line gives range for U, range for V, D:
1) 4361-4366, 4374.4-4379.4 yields 60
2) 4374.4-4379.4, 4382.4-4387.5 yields 57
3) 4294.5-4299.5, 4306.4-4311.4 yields 33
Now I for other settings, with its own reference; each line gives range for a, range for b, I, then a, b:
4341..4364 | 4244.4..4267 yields -2.97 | 12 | -0.239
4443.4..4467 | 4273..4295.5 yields -0.33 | 17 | -0.020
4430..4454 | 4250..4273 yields 0.20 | 17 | 0.012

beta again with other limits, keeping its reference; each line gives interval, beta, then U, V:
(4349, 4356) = 4351.1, 4349.77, 4352.4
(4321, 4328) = 4323.0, 4322.81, 4323.3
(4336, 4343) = 4340.4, 4340.77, 4339.9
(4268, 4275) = 4270.9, 4270.38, 4271.4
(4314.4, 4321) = 4317.5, 4316.85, 4318.2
